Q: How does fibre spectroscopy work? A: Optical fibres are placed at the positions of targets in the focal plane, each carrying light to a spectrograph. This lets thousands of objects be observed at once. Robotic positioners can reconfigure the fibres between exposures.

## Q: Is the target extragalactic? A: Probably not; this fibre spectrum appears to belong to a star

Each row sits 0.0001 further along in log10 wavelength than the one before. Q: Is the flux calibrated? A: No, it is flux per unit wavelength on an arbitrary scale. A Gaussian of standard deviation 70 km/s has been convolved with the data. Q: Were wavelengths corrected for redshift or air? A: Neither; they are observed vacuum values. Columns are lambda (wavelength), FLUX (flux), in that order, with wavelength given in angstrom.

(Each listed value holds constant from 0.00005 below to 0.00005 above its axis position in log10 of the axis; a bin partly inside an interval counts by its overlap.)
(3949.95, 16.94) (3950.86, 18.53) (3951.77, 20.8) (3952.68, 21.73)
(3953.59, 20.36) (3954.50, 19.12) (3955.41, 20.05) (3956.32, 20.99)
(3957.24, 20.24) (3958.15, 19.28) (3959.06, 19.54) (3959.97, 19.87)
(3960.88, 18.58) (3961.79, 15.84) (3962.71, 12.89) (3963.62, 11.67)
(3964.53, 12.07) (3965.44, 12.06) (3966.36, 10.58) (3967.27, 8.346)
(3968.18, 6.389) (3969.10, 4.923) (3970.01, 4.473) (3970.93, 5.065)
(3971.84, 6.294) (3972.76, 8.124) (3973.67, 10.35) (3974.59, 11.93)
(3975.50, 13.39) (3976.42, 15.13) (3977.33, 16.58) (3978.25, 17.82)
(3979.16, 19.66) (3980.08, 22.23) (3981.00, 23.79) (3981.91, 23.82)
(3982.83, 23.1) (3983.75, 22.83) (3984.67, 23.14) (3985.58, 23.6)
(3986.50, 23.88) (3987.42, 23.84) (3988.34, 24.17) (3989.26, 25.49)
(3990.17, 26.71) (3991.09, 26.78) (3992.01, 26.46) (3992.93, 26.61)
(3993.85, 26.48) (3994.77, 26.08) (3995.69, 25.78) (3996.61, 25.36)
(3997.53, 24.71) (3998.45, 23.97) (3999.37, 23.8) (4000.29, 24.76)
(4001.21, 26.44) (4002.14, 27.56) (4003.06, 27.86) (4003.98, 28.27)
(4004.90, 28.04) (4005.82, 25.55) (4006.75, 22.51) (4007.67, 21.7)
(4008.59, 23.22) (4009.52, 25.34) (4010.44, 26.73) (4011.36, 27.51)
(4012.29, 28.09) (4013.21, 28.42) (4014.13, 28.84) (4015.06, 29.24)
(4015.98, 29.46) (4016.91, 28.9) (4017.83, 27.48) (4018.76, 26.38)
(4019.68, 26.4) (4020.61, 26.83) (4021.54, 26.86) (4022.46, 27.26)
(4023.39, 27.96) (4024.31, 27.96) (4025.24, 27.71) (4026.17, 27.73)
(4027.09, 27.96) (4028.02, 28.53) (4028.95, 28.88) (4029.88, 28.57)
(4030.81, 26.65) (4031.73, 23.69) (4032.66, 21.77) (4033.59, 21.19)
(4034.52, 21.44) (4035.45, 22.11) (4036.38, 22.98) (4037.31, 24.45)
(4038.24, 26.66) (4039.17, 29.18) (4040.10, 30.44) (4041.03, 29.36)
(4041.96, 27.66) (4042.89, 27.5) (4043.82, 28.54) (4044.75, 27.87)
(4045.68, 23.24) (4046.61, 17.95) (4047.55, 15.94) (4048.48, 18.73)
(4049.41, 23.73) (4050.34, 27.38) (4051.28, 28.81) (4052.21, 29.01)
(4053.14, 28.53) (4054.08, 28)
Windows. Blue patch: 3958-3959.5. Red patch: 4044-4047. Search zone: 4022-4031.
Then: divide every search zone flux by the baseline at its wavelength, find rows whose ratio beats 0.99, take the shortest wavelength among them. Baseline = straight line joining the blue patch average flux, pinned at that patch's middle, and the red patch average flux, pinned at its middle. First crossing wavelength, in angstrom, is 4022.46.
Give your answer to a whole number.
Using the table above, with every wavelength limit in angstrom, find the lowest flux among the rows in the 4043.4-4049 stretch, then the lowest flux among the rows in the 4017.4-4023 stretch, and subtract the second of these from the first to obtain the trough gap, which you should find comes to -10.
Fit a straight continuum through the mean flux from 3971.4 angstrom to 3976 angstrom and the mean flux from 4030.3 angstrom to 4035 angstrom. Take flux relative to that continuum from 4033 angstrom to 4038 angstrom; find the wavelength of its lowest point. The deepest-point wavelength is 4033.59 angstrom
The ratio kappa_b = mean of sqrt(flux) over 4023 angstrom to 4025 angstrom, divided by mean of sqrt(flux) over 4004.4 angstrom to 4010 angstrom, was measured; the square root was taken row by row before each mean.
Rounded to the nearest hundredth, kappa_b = 1.07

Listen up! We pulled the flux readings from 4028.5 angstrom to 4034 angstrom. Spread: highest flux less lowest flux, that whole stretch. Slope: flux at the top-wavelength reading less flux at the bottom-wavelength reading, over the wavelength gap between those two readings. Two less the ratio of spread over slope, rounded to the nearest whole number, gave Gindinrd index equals 7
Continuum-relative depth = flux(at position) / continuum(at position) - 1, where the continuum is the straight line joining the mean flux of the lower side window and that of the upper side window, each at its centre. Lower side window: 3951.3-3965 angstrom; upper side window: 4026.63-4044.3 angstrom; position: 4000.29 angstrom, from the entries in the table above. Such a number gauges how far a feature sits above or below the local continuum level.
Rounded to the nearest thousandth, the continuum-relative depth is 0.098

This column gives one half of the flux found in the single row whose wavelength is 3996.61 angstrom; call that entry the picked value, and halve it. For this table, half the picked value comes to 13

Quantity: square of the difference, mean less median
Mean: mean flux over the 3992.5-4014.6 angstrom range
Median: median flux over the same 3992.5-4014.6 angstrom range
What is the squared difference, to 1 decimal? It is 0.1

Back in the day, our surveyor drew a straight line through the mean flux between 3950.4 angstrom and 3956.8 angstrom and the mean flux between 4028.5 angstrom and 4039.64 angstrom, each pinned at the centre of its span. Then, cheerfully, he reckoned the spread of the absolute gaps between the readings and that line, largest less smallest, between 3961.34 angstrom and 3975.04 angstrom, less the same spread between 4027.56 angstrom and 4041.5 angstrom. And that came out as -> 7.1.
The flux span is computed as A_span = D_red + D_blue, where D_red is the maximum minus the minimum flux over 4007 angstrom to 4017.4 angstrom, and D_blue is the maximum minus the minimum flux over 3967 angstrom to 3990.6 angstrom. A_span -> 30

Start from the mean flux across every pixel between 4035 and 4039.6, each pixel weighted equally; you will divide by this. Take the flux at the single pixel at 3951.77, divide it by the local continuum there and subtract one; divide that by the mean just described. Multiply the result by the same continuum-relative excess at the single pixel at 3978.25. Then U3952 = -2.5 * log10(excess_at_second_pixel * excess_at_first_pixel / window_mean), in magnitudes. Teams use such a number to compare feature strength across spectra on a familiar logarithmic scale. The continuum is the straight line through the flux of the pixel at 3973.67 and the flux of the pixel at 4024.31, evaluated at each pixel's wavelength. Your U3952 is 2.2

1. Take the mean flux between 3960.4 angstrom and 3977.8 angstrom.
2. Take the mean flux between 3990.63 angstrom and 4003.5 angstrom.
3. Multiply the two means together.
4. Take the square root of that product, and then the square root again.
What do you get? 4.09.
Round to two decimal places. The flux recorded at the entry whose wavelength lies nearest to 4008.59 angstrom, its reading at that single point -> 23.22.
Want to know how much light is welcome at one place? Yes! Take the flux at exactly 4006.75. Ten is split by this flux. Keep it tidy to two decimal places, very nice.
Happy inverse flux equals 0.44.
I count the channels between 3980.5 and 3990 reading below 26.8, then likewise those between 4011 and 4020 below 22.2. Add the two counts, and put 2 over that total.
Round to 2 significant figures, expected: 0.20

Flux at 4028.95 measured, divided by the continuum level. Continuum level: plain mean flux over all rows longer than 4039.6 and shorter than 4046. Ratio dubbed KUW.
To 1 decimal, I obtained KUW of 1.0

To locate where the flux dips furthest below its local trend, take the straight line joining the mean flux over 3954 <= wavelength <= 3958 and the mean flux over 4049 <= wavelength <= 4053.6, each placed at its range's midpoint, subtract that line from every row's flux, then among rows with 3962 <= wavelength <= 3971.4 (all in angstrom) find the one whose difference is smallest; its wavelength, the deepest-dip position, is 3970.01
